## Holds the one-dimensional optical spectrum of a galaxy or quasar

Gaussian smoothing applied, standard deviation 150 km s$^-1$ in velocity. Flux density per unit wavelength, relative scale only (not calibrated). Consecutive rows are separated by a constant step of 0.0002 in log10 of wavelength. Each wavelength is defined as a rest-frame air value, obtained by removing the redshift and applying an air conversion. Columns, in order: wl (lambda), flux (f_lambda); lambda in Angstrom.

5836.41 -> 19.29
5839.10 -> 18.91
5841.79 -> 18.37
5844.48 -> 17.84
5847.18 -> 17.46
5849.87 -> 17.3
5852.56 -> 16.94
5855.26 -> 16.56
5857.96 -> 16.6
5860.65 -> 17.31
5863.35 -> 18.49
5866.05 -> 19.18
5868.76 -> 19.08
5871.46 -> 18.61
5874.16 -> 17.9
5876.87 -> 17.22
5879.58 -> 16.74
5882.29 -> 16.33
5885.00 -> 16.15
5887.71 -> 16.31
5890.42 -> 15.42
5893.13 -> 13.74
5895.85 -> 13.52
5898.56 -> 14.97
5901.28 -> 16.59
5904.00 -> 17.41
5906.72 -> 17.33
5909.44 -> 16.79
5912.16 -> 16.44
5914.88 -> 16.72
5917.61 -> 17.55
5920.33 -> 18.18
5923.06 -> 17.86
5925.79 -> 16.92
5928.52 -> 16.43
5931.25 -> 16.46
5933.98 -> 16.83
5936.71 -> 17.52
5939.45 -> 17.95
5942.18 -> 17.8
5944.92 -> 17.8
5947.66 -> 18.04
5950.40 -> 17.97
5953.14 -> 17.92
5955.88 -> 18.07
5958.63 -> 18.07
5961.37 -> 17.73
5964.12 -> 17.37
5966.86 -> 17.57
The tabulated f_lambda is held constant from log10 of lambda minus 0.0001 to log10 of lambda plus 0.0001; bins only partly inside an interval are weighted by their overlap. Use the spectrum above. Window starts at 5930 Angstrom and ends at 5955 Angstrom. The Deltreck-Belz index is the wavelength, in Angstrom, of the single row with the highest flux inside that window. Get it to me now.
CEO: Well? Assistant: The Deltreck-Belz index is 5947.66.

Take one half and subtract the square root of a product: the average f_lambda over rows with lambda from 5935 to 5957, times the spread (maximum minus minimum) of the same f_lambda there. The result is -2.6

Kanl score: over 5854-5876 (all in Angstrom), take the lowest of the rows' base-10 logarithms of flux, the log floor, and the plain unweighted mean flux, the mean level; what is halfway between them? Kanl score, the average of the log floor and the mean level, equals 9.59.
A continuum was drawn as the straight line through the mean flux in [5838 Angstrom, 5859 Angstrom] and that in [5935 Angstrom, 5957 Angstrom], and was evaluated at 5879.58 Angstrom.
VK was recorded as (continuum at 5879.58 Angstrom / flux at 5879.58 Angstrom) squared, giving 1.11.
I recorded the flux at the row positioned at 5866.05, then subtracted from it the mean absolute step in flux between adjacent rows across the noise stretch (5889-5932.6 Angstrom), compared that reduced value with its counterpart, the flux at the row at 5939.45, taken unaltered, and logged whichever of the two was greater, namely 18.5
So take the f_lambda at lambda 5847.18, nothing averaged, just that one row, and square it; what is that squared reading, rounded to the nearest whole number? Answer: 305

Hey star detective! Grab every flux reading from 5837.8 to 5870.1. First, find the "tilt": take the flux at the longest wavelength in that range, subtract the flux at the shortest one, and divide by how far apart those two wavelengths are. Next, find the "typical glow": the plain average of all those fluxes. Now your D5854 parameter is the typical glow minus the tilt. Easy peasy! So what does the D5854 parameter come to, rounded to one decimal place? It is 17.8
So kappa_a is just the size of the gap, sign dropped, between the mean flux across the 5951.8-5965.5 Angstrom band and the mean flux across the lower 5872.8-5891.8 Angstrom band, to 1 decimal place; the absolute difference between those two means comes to 1.3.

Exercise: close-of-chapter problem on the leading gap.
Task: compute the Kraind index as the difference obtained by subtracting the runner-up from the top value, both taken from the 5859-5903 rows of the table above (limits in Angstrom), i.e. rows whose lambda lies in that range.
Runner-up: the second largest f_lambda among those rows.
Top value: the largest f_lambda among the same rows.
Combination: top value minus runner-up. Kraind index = 0.10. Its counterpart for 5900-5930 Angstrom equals 0.32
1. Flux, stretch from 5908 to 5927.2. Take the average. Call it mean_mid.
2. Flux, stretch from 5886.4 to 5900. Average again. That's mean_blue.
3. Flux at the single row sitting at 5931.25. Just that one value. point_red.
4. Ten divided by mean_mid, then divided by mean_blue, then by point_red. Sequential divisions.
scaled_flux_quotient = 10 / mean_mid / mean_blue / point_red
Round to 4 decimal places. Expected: 0.0024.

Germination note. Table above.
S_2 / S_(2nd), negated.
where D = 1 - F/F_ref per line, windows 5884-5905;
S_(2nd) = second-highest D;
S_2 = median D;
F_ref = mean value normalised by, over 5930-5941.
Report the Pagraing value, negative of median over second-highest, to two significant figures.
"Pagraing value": -0.41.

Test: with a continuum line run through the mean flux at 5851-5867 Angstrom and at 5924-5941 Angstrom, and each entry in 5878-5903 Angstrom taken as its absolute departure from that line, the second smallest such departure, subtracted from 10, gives 9.36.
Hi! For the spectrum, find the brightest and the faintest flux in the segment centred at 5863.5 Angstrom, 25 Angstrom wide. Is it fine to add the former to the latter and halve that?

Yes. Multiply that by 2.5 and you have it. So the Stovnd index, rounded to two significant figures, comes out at 45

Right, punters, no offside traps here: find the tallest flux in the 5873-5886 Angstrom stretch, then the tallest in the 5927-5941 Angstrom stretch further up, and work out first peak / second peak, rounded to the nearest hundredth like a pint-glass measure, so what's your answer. 1.00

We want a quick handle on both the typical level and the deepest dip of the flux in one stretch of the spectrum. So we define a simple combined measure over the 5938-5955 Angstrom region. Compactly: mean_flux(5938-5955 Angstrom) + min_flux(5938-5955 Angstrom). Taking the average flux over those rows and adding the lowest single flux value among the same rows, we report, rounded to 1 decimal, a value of 35.7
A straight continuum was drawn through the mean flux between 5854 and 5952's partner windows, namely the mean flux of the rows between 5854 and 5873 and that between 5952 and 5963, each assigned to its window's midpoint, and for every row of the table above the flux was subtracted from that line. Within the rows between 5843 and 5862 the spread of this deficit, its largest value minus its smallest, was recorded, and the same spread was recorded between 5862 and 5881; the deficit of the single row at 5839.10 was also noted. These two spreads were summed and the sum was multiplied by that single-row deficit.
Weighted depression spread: -3.4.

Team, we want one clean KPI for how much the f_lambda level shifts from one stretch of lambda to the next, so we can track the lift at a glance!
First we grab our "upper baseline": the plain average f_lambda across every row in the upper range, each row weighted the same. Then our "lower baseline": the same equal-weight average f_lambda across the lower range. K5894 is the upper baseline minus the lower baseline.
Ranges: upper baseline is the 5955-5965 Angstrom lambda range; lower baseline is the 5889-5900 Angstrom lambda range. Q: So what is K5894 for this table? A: 3.4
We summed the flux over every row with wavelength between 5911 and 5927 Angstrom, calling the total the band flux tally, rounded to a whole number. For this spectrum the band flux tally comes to 104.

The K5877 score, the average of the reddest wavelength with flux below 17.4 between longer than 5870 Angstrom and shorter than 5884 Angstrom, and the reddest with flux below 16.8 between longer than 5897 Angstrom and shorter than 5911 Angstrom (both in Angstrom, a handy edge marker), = 5895.9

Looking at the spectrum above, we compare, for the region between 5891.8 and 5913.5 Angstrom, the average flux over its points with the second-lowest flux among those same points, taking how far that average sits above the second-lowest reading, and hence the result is 2.1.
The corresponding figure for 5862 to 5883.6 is 1.2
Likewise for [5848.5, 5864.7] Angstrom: 0.6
